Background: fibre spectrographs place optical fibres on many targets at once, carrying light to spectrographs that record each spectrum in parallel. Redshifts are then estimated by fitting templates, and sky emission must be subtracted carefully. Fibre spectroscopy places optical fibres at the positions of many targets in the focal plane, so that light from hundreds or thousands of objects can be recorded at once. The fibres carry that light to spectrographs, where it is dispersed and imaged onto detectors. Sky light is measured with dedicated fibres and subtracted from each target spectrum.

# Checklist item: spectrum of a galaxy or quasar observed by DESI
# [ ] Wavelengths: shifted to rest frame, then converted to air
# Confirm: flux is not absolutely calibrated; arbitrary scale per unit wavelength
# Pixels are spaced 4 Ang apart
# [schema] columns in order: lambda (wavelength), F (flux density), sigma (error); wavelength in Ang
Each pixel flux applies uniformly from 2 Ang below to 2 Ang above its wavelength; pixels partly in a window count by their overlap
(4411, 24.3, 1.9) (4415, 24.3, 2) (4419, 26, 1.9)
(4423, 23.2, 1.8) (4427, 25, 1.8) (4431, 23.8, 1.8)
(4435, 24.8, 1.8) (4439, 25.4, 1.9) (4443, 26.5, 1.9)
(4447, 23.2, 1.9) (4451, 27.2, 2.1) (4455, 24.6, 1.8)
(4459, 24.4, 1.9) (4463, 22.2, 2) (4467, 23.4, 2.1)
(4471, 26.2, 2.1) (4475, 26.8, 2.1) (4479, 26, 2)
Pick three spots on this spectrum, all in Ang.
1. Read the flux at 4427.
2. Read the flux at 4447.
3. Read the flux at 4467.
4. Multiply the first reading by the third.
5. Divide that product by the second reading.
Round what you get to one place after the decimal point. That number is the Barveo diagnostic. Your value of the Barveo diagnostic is 25.2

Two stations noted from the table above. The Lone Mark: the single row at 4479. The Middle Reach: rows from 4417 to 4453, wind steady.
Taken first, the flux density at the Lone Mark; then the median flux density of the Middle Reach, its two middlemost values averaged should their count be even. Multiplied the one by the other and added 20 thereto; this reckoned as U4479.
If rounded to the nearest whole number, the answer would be 670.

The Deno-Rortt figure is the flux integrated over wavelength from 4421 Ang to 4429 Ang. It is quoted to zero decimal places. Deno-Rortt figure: 193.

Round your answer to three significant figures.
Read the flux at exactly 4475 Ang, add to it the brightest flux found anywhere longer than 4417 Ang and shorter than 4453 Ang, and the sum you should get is 54.0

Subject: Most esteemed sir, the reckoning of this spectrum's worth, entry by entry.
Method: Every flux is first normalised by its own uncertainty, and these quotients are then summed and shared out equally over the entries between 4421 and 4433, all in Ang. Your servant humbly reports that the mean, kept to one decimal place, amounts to 13.3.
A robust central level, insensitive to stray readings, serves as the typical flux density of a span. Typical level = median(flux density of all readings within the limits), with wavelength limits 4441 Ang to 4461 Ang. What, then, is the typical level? 24.6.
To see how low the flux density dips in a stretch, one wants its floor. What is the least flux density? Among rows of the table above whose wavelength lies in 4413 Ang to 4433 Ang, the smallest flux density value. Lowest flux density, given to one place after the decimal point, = 23.2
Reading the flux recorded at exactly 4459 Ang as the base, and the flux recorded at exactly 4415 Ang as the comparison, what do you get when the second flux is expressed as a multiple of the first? 1.00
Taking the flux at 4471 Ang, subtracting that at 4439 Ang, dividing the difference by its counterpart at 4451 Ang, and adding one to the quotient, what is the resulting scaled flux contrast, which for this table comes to 1.03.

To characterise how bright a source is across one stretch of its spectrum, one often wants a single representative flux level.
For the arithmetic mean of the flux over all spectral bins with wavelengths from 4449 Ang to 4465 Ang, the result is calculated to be 24.6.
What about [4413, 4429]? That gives 24.6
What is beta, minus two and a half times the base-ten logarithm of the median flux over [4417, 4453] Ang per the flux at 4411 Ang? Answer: -0.031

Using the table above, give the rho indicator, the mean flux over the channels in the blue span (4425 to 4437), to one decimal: 24.5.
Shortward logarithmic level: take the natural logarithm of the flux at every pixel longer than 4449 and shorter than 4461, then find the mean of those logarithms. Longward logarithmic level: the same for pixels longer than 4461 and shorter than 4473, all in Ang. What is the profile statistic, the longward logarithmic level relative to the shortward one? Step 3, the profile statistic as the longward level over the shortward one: 0.98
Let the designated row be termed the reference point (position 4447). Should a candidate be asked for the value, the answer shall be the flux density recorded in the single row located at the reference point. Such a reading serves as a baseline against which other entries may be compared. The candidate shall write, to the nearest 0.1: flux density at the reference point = 23.2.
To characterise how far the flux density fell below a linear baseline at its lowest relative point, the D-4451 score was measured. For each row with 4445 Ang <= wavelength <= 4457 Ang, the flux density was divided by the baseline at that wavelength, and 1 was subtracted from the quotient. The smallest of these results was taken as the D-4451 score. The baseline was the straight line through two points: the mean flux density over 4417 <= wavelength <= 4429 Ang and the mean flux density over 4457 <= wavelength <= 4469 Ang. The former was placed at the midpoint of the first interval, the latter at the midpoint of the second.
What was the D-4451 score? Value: -0.029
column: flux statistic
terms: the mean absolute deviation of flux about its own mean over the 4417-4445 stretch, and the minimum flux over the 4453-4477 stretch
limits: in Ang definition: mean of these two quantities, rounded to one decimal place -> 11.5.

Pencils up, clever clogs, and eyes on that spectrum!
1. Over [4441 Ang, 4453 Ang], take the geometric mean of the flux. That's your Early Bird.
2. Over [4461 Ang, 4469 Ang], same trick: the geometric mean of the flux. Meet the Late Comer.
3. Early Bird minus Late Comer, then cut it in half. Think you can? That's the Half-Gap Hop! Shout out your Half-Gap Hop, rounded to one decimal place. 1.4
